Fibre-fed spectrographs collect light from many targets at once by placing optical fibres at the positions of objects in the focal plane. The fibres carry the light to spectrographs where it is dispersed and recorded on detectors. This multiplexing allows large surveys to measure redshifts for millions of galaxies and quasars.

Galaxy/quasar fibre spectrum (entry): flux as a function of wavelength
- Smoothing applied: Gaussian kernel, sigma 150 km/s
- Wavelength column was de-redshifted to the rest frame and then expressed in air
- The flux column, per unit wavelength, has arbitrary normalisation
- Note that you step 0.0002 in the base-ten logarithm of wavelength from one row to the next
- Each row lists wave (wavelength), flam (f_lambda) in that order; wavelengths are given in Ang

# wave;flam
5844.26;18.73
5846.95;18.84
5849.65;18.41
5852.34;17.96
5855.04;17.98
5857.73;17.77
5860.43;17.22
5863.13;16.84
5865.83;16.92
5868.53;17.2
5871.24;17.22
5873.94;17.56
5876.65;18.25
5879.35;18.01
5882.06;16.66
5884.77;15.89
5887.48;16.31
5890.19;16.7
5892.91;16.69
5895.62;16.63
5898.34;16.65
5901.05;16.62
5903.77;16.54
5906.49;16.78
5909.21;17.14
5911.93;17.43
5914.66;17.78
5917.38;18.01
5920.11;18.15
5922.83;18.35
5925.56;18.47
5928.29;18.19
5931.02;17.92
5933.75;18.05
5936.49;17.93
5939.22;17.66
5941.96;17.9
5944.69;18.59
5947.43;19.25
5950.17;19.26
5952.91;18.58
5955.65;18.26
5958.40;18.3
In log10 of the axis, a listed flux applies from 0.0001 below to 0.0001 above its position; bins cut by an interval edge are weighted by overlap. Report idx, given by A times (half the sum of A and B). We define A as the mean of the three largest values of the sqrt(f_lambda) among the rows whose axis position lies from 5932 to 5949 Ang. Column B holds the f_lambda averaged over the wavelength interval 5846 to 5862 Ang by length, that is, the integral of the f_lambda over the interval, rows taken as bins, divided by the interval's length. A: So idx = 48.1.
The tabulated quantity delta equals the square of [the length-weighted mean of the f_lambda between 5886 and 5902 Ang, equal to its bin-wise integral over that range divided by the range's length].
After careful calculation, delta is 275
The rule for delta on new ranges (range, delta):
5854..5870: 300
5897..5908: 278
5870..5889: 293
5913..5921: 322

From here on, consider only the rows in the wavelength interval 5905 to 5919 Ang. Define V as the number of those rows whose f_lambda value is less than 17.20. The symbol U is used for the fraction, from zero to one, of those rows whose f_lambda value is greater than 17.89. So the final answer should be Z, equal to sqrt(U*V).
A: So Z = 0.63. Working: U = 0.20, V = 2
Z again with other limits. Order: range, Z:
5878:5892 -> 0.89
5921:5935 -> 0.00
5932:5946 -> 0.00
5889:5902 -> 0.00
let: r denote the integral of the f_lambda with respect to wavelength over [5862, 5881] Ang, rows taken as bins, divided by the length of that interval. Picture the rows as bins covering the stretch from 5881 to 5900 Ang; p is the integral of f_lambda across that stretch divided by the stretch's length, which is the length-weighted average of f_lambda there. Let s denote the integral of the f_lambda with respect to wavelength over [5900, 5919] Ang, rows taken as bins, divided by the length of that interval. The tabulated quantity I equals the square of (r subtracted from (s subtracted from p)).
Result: 328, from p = 16.5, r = 17.42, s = 17.2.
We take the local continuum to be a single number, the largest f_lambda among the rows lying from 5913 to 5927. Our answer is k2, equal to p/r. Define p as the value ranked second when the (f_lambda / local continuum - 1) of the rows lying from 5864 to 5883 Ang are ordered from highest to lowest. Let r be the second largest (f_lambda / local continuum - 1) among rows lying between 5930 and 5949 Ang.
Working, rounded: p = -0.025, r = 0.01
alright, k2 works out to -4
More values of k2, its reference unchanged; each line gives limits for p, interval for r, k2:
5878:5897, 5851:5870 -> 3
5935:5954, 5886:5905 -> 0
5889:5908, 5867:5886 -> 4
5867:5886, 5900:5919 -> 1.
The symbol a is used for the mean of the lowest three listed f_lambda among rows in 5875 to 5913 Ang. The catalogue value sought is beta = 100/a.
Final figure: 6.16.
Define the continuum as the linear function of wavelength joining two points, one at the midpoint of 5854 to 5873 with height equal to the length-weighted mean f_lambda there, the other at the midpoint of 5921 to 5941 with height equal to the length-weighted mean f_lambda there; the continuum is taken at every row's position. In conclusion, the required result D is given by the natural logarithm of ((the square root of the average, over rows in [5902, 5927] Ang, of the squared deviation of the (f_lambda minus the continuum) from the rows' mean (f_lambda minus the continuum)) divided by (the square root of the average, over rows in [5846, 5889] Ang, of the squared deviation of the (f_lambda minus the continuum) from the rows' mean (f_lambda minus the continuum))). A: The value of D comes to -0.4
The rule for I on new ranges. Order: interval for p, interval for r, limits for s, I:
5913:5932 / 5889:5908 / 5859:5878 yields 252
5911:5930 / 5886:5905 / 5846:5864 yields 269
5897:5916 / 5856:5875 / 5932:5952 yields 348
